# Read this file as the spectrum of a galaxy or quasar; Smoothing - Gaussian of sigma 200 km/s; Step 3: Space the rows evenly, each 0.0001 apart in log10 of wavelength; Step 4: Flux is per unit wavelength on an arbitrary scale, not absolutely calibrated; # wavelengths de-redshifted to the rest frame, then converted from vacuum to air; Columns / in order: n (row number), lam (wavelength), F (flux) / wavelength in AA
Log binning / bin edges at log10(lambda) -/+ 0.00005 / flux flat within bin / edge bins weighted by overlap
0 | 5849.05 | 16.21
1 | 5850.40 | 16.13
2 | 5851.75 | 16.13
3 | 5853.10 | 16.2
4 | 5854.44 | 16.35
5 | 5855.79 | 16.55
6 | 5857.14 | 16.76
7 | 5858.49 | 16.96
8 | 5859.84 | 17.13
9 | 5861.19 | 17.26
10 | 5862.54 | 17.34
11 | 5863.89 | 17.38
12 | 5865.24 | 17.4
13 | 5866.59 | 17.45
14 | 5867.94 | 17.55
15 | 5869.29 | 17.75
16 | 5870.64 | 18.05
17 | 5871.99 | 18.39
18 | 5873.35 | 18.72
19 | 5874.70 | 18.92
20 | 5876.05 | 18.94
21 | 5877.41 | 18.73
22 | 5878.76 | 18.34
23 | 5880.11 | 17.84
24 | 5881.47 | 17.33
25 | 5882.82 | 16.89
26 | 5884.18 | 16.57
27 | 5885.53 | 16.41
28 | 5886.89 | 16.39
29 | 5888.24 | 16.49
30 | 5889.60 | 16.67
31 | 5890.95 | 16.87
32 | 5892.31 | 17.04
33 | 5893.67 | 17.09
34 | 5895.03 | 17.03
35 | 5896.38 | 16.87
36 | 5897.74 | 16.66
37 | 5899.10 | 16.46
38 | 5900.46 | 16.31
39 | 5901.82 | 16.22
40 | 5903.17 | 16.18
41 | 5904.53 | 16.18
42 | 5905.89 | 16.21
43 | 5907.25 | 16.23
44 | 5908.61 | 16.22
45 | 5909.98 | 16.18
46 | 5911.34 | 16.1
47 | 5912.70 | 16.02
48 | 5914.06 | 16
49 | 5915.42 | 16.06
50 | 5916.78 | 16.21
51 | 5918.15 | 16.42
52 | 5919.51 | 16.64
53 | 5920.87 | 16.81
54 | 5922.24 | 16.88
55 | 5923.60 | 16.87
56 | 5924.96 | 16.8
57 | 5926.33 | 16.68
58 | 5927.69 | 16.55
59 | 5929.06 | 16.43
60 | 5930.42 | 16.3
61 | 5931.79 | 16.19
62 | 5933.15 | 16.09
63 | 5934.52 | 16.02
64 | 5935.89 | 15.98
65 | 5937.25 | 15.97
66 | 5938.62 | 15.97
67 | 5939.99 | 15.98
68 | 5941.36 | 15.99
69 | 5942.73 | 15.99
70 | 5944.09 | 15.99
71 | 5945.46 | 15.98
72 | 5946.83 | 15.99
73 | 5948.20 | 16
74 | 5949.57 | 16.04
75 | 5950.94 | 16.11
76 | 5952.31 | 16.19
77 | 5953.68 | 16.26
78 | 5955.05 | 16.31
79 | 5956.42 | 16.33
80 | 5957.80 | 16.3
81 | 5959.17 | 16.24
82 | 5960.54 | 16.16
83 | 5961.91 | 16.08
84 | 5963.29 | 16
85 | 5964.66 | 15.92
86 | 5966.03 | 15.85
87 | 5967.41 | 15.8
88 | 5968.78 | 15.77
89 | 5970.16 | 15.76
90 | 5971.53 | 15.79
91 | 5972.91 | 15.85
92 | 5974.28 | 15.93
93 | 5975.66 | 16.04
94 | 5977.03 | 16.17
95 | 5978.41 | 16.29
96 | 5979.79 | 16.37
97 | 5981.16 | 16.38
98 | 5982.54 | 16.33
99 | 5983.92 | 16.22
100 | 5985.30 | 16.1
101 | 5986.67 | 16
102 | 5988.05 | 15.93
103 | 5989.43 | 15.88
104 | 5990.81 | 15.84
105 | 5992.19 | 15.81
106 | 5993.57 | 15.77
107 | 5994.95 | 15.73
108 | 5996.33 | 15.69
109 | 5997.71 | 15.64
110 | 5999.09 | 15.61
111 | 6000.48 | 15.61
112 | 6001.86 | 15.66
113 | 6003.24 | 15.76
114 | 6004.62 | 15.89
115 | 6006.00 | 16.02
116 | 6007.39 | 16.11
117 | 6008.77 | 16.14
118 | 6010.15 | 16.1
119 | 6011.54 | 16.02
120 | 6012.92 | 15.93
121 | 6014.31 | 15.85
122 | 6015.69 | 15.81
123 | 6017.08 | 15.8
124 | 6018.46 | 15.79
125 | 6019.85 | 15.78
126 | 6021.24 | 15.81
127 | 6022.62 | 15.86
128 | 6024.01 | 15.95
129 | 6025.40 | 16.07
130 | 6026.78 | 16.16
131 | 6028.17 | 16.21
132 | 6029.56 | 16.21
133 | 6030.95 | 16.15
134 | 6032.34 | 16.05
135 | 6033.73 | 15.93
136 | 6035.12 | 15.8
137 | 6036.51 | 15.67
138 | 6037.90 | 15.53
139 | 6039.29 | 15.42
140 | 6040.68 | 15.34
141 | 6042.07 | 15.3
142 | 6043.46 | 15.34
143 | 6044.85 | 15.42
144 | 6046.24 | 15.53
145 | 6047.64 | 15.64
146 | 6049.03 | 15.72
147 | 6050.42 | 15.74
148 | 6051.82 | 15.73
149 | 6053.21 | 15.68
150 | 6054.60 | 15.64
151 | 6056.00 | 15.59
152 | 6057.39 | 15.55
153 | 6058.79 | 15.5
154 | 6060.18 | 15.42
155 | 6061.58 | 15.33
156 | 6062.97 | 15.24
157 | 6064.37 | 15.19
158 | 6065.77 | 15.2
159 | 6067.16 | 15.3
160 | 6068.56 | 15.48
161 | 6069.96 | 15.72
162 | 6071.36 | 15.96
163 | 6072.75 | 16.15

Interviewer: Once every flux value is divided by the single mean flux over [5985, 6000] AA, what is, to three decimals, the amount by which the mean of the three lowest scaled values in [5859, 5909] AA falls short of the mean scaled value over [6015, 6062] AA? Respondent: -0.030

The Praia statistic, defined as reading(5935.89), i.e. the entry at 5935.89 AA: 15.98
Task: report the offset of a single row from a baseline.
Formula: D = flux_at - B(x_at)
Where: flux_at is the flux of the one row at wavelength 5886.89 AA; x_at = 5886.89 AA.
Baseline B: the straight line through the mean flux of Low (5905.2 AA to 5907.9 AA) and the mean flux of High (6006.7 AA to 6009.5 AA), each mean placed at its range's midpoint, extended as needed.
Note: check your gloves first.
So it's 0.2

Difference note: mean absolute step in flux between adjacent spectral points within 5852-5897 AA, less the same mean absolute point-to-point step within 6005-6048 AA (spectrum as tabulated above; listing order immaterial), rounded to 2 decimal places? 0.12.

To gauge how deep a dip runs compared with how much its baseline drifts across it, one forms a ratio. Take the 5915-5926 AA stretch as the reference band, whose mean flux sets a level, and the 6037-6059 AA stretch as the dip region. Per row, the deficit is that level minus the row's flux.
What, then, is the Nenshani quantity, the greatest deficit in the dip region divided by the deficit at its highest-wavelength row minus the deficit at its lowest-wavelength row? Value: 43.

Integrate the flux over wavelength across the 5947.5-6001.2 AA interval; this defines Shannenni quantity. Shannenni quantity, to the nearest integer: 859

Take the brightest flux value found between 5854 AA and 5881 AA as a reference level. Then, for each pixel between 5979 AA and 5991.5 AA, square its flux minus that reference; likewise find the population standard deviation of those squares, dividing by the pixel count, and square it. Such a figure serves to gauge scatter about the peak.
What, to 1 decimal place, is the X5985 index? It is 1.3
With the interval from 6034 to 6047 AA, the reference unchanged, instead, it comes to 1.1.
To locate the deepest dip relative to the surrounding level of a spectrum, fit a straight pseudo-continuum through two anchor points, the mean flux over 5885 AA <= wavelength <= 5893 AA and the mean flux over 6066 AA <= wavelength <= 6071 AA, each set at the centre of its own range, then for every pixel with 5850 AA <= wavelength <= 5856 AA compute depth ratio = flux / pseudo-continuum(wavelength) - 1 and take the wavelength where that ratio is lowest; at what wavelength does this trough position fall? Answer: 5850.40 AA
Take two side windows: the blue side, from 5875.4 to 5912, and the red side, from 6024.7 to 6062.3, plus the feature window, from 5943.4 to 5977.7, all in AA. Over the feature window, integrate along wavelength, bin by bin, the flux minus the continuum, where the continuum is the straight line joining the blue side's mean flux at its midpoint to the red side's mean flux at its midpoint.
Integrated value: -10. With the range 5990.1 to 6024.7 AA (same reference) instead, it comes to -4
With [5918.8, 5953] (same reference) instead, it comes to -9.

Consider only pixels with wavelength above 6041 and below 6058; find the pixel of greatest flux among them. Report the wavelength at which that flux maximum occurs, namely 6050.42 AA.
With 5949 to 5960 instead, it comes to 5956.42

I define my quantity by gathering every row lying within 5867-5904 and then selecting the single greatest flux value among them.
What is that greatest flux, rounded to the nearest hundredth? 18.94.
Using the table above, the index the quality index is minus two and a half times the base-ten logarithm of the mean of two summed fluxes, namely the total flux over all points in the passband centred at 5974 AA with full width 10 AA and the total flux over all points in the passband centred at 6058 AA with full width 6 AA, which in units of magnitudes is -4.8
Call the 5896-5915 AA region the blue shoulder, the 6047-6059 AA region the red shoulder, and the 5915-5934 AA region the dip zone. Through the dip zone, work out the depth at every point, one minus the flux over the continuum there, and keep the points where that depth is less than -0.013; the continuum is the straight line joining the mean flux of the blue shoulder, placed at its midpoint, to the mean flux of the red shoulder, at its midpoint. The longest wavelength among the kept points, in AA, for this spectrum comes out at 5929.06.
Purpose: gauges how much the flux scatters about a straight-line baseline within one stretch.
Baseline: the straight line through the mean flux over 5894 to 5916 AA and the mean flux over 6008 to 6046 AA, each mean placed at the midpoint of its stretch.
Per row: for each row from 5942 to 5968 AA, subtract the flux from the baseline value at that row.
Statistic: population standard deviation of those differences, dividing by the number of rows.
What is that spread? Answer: 0.15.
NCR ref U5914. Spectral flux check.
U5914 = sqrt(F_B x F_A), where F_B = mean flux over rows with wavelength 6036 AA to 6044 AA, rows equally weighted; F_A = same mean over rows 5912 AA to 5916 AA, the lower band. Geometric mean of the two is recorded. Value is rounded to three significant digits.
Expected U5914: 15.7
